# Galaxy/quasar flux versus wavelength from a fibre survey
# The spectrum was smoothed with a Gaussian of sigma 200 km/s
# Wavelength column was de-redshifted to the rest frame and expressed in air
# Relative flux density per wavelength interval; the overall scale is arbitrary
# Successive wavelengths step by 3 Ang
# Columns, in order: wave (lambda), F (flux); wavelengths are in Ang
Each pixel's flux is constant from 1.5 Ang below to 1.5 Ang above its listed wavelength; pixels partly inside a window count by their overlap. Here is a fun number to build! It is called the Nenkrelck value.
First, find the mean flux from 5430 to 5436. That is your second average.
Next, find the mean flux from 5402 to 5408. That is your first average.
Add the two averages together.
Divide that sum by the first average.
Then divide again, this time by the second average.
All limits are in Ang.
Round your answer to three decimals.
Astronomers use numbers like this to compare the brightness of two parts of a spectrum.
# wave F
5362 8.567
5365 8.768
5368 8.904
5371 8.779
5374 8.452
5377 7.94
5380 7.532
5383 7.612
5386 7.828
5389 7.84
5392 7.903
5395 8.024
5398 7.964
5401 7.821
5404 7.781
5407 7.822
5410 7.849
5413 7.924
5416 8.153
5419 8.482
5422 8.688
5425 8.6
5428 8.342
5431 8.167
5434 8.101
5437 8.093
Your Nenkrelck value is 0.251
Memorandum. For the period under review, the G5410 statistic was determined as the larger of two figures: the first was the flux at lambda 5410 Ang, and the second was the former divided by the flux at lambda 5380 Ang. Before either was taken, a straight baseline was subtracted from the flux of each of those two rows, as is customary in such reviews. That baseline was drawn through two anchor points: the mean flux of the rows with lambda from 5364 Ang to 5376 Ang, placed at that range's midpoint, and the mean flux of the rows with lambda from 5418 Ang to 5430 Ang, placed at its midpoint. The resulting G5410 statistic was 0.63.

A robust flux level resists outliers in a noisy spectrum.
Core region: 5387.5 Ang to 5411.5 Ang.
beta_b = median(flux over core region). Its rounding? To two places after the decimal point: 7.84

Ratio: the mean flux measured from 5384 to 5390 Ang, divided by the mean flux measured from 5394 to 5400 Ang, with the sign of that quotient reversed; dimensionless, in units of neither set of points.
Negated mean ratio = -0.98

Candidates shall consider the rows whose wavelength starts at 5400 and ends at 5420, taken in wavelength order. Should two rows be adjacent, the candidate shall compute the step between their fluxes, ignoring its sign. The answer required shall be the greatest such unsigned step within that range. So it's 0.33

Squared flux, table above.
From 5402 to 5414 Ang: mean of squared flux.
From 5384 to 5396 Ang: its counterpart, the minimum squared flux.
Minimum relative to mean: 1.00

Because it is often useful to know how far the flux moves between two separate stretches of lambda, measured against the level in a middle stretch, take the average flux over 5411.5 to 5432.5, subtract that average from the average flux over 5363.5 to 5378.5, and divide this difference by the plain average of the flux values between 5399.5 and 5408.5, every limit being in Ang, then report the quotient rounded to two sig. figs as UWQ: 0.030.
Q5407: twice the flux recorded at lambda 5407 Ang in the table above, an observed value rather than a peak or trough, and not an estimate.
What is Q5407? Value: 15.6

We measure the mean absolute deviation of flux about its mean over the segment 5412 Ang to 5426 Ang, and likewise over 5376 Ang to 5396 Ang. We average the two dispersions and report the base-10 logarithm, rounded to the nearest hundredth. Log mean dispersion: -0.70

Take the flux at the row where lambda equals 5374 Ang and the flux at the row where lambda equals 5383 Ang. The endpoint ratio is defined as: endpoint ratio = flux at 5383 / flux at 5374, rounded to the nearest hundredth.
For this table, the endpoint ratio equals 0.90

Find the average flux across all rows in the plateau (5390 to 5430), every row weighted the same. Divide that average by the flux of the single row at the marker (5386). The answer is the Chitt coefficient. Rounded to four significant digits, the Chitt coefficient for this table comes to 1.035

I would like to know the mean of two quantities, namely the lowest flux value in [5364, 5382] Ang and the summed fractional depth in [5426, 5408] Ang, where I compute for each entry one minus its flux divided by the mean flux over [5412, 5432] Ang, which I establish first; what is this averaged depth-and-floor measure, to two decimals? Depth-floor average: 3.79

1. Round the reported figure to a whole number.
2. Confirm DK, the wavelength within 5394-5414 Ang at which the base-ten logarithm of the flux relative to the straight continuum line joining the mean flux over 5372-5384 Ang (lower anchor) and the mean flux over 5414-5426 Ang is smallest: 5410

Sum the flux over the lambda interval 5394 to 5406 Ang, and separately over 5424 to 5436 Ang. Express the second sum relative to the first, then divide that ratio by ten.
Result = 0.105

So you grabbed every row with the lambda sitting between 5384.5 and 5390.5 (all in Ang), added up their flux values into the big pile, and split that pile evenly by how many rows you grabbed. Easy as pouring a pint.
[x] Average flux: 7.83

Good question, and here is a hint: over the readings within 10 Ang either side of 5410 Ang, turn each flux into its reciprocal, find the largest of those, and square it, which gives 0.0165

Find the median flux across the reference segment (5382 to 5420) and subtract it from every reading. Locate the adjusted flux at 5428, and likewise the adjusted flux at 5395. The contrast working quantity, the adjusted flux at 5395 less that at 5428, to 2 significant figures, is -0.32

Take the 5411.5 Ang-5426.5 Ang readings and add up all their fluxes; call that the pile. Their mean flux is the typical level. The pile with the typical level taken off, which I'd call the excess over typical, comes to 33.5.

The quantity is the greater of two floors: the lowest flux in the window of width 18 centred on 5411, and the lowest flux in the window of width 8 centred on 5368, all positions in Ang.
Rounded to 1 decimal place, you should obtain 8.8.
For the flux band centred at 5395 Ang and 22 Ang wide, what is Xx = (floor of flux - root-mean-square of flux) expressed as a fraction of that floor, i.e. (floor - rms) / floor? -0.01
